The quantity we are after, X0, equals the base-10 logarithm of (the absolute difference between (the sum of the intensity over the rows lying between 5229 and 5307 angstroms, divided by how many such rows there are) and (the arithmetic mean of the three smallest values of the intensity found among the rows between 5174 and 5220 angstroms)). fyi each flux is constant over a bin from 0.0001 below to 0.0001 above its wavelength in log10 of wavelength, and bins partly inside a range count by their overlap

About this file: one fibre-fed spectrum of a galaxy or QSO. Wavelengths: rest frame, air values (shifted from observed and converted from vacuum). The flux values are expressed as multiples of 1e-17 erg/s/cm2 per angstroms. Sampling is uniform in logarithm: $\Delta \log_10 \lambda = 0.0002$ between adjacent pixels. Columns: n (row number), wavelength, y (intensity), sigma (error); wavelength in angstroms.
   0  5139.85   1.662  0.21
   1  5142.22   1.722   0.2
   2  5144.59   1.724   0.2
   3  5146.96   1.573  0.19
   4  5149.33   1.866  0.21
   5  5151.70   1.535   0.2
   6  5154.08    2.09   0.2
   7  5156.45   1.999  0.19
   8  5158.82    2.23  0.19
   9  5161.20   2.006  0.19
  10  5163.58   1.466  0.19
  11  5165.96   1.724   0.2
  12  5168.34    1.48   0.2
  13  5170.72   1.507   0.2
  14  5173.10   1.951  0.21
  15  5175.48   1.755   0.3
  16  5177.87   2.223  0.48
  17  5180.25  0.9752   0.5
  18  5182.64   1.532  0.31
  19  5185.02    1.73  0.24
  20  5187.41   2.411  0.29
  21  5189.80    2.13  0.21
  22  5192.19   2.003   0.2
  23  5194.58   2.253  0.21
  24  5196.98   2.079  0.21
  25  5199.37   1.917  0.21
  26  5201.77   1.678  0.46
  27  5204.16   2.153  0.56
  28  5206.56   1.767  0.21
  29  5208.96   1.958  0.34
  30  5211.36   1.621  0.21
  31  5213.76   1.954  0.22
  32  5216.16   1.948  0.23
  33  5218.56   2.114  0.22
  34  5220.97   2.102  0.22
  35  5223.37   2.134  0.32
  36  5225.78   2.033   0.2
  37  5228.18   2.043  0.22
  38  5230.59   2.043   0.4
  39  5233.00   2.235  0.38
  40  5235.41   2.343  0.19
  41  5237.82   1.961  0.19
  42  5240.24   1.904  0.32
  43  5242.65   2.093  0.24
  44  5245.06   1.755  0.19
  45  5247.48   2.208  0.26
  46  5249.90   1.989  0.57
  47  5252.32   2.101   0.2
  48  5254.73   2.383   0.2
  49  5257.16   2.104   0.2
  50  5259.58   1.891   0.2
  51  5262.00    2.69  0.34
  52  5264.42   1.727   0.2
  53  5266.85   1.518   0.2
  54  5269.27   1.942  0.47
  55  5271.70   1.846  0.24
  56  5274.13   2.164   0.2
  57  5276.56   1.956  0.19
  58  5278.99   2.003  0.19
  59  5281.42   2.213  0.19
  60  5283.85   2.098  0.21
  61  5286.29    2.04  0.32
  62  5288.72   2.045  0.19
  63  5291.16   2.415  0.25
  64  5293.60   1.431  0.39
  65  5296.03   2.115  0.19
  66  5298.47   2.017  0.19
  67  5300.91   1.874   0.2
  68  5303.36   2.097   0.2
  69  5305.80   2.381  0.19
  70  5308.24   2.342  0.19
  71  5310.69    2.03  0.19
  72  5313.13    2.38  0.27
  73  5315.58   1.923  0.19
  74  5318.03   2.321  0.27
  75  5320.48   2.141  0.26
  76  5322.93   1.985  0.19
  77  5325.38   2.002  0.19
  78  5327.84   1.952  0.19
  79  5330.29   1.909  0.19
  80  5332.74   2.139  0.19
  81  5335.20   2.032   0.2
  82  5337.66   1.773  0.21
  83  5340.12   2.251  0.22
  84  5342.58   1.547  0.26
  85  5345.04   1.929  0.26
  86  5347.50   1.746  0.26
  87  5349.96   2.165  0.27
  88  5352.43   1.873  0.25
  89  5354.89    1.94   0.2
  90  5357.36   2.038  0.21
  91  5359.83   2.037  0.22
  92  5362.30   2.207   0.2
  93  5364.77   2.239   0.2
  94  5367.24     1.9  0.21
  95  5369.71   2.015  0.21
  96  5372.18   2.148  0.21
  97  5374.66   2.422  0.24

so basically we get -0.2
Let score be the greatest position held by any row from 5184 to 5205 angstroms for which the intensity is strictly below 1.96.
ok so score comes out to 5201.77 angstroms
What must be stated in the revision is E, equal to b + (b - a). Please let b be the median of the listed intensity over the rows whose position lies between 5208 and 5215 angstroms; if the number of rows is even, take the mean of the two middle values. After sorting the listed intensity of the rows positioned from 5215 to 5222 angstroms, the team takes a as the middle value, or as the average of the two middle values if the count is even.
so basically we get 1.81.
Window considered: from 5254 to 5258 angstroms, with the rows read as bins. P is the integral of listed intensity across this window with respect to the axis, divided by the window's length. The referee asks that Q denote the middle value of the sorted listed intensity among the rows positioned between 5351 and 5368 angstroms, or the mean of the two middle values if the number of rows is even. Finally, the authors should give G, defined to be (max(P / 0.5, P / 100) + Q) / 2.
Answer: 3.25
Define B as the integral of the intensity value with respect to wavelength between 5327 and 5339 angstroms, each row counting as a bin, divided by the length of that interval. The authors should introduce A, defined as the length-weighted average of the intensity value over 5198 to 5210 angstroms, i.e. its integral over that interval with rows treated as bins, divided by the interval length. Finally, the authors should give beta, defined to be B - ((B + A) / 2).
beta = 0.03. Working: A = 1.90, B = 1.96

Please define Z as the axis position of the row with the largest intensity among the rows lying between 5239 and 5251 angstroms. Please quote 5247.48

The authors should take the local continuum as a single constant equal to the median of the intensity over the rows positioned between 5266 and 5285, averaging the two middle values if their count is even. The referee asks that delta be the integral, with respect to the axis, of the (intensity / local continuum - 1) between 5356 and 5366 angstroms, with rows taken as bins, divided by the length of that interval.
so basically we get 0.07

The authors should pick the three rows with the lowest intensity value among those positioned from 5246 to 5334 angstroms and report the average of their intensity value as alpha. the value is 1.56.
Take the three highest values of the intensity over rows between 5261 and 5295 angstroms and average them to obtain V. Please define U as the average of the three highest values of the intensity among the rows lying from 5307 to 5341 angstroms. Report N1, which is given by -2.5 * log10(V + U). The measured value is -1.70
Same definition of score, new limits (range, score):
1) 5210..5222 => 5216.16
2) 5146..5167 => 5165.96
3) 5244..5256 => 5245.06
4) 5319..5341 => 5337.66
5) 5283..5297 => 5293.60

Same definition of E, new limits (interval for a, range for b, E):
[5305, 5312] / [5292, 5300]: 1.69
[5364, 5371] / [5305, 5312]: 2.67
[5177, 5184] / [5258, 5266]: 2.25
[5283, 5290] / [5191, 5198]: 2.11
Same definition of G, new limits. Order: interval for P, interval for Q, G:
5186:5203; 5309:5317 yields 3.08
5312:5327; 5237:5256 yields 3.14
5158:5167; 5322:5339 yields 2.83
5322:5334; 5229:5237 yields 3.12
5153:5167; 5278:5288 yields 2.95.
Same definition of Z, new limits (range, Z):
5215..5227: 5223.37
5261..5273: 5262.00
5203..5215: 5204.16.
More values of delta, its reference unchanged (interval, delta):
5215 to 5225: 0.05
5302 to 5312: 0.12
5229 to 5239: 0.08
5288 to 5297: 0.01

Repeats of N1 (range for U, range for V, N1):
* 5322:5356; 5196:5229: -1.59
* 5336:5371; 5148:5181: -1.61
